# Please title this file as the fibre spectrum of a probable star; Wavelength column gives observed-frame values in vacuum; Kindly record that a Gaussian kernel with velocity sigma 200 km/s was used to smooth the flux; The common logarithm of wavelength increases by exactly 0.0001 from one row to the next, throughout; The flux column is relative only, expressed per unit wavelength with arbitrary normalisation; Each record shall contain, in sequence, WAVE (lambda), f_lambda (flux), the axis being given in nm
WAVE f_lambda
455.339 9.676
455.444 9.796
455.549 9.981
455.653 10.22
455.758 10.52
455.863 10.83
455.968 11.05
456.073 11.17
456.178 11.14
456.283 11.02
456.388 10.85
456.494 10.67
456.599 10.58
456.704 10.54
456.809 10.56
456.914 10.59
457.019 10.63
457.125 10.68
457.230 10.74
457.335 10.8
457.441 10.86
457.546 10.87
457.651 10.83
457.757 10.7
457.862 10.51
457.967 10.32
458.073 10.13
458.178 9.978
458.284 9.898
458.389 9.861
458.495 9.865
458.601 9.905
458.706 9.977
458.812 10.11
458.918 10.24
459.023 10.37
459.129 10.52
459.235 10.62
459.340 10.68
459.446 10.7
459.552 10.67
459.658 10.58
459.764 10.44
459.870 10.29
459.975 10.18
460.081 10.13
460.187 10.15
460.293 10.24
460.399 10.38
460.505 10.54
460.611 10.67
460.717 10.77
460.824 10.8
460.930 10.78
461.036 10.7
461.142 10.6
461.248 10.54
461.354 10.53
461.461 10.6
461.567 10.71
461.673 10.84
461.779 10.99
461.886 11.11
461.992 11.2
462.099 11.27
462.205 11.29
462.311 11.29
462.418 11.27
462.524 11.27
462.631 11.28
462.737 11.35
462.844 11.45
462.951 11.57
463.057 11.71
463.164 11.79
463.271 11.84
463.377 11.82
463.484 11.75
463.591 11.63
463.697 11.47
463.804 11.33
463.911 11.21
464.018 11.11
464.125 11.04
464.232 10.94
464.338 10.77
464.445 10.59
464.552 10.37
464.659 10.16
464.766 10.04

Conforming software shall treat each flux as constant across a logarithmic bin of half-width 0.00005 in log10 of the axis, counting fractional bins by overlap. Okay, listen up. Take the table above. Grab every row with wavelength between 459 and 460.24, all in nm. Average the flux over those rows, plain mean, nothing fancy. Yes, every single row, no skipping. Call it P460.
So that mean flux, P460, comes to 10.4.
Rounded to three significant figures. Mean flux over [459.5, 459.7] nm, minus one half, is 10.1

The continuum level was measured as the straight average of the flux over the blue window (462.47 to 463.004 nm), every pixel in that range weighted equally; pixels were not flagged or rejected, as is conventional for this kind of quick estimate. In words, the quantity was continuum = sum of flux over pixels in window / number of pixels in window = 11.4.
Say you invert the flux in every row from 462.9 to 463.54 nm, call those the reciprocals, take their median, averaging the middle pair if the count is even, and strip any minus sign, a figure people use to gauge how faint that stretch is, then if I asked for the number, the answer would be 0.085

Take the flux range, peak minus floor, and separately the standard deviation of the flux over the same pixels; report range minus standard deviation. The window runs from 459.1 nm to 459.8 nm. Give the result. 0.17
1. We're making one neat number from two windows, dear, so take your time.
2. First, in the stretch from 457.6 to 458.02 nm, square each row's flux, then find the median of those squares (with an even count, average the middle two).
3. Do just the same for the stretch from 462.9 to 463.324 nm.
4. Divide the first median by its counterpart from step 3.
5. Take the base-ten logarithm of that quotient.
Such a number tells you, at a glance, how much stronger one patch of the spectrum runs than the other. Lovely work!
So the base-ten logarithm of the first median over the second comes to -0.09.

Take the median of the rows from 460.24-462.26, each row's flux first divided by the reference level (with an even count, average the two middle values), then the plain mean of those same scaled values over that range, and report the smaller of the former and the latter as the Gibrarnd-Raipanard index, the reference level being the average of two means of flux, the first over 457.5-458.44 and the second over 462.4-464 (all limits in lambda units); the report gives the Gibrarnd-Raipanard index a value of 0.98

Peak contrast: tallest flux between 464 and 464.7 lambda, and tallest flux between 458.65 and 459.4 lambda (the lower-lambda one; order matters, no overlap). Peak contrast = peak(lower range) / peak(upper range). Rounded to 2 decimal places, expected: 0.96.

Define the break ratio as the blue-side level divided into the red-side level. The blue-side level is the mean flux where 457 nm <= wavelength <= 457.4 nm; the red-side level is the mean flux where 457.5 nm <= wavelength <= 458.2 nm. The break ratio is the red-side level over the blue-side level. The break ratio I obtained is 0.98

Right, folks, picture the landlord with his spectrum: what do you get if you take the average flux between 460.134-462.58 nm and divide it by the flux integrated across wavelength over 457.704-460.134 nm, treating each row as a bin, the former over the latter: 0.432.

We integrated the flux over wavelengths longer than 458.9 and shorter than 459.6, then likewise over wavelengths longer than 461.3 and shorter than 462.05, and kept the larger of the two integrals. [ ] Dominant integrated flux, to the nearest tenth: 8.1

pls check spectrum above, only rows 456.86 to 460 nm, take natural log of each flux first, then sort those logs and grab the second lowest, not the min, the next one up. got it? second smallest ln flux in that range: 2.289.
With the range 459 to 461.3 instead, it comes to 2.317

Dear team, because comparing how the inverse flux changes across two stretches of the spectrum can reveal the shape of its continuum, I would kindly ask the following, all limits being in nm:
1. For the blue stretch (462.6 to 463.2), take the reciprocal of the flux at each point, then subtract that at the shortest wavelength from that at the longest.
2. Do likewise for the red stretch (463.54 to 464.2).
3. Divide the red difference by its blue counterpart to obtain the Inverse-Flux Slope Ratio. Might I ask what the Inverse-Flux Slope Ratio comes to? -1.2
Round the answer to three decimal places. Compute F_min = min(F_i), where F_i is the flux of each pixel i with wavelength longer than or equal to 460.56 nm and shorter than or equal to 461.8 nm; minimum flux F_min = 10.530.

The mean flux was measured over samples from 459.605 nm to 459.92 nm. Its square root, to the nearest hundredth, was 3.23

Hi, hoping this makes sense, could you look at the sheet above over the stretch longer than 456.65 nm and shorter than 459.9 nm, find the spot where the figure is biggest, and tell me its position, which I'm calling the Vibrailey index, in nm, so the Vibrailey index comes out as 457.546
